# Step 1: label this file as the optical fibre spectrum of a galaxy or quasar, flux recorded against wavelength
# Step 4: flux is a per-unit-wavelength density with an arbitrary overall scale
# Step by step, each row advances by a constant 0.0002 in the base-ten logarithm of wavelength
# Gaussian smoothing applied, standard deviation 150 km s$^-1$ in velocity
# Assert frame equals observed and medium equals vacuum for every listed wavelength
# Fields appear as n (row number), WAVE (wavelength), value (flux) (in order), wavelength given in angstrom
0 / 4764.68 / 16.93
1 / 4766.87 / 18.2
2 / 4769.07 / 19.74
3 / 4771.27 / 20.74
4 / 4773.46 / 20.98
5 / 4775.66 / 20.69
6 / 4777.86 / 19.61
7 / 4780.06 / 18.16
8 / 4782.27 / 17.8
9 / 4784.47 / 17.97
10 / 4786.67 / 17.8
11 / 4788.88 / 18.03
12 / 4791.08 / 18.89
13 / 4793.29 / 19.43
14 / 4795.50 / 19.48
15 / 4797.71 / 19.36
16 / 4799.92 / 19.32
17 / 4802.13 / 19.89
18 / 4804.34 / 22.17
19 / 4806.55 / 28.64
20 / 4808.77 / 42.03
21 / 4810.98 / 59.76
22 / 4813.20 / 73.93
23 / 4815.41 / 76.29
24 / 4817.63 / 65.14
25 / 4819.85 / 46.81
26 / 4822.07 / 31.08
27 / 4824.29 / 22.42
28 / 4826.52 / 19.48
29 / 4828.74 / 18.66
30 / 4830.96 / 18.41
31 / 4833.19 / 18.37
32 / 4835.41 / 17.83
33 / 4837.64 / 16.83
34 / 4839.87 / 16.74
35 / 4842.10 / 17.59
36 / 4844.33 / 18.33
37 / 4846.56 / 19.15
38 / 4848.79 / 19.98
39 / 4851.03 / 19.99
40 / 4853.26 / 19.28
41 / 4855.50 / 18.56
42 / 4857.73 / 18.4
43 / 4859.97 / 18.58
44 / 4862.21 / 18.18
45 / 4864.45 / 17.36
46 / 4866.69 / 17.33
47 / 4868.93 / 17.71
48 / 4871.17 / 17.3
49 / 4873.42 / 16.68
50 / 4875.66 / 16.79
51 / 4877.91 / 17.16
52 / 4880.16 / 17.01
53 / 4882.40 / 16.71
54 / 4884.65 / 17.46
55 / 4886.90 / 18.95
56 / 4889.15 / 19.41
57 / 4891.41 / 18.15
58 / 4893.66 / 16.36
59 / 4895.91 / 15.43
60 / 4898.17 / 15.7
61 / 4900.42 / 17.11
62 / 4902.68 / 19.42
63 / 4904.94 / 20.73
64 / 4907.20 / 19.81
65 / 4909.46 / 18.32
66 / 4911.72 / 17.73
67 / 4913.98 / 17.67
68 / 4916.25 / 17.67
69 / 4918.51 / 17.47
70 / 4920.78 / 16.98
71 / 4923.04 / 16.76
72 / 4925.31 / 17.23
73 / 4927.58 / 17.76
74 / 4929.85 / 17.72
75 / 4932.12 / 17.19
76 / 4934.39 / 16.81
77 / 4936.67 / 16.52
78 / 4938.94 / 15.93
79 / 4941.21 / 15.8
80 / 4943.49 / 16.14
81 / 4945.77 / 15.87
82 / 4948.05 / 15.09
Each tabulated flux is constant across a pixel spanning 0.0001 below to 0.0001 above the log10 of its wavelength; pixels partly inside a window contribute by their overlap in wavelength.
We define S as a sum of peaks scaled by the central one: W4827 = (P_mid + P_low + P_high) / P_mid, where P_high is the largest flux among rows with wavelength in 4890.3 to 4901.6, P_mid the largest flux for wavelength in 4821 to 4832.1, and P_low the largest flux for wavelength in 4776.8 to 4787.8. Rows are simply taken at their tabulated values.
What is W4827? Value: 2.2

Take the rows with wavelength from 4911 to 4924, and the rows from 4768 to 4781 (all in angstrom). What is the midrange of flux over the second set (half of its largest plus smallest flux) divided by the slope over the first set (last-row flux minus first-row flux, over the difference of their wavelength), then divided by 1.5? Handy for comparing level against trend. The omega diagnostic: -152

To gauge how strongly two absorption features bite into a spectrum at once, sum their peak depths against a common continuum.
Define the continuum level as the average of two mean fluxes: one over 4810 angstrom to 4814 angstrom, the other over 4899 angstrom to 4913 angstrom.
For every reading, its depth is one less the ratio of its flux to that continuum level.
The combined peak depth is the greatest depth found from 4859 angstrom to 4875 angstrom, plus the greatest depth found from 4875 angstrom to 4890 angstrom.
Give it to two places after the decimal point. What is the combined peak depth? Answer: 1.22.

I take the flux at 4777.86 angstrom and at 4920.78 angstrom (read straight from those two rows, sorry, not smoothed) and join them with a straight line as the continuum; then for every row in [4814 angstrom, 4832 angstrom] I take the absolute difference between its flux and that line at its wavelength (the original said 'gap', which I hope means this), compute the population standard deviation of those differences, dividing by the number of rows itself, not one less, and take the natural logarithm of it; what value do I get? 3.1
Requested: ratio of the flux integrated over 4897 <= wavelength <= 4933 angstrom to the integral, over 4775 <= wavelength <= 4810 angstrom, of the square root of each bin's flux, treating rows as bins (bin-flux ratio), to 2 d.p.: 4.00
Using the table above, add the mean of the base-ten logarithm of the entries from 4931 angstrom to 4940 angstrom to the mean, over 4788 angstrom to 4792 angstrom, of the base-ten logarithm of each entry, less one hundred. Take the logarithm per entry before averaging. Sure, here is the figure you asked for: -97.5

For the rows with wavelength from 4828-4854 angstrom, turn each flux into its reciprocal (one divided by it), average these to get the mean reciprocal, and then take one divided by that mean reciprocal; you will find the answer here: 18.4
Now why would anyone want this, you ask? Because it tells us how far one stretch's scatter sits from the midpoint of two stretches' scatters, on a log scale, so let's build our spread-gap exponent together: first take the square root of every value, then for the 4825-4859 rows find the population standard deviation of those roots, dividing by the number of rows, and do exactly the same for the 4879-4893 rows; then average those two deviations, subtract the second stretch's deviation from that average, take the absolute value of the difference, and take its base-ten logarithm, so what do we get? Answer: -2.6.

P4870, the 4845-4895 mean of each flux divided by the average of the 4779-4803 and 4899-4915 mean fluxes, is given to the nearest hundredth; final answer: 0.96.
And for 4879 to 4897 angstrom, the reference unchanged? 0.93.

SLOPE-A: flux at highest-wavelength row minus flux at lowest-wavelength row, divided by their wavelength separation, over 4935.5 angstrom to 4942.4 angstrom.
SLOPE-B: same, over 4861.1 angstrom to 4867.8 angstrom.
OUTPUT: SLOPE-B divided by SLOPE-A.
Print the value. 1.2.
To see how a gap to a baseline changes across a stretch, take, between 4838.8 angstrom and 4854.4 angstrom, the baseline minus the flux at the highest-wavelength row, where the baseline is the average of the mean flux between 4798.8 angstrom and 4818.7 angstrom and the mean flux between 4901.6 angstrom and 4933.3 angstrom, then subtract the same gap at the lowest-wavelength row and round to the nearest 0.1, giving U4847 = -2.5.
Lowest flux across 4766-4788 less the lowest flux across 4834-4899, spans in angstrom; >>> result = 2.4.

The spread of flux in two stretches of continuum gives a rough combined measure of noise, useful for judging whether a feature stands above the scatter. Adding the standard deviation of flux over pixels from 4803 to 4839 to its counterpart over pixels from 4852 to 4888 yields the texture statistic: 22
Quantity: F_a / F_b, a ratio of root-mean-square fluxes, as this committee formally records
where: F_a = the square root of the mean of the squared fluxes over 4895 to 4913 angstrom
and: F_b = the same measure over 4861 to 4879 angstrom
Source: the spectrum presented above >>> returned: 1.05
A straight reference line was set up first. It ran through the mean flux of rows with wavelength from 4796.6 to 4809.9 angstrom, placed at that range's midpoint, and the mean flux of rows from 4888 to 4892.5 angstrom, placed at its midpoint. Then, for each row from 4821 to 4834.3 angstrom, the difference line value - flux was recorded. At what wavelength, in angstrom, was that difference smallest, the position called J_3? 4822.07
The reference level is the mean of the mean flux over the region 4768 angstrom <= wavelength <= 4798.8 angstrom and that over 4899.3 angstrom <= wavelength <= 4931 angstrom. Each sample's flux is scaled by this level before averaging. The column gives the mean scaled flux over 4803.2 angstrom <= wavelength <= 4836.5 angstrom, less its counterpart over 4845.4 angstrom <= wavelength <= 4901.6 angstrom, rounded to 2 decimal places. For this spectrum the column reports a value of 1.05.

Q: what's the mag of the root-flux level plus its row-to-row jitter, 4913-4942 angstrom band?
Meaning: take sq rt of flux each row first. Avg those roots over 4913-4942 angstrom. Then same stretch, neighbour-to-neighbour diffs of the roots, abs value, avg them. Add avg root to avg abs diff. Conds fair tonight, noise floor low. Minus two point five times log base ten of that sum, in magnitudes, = -1.55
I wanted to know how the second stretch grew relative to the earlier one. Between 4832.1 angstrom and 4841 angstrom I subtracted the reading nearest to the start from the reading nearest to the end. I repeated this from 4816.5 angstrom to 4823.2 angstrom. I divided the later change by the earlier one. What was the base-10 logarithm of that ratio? -1.3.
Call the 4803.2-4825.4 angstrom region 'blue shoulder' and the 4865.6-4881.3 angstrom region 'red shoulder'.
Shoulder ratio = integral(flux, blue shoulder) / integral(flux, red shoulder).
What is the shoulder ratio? 3.9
